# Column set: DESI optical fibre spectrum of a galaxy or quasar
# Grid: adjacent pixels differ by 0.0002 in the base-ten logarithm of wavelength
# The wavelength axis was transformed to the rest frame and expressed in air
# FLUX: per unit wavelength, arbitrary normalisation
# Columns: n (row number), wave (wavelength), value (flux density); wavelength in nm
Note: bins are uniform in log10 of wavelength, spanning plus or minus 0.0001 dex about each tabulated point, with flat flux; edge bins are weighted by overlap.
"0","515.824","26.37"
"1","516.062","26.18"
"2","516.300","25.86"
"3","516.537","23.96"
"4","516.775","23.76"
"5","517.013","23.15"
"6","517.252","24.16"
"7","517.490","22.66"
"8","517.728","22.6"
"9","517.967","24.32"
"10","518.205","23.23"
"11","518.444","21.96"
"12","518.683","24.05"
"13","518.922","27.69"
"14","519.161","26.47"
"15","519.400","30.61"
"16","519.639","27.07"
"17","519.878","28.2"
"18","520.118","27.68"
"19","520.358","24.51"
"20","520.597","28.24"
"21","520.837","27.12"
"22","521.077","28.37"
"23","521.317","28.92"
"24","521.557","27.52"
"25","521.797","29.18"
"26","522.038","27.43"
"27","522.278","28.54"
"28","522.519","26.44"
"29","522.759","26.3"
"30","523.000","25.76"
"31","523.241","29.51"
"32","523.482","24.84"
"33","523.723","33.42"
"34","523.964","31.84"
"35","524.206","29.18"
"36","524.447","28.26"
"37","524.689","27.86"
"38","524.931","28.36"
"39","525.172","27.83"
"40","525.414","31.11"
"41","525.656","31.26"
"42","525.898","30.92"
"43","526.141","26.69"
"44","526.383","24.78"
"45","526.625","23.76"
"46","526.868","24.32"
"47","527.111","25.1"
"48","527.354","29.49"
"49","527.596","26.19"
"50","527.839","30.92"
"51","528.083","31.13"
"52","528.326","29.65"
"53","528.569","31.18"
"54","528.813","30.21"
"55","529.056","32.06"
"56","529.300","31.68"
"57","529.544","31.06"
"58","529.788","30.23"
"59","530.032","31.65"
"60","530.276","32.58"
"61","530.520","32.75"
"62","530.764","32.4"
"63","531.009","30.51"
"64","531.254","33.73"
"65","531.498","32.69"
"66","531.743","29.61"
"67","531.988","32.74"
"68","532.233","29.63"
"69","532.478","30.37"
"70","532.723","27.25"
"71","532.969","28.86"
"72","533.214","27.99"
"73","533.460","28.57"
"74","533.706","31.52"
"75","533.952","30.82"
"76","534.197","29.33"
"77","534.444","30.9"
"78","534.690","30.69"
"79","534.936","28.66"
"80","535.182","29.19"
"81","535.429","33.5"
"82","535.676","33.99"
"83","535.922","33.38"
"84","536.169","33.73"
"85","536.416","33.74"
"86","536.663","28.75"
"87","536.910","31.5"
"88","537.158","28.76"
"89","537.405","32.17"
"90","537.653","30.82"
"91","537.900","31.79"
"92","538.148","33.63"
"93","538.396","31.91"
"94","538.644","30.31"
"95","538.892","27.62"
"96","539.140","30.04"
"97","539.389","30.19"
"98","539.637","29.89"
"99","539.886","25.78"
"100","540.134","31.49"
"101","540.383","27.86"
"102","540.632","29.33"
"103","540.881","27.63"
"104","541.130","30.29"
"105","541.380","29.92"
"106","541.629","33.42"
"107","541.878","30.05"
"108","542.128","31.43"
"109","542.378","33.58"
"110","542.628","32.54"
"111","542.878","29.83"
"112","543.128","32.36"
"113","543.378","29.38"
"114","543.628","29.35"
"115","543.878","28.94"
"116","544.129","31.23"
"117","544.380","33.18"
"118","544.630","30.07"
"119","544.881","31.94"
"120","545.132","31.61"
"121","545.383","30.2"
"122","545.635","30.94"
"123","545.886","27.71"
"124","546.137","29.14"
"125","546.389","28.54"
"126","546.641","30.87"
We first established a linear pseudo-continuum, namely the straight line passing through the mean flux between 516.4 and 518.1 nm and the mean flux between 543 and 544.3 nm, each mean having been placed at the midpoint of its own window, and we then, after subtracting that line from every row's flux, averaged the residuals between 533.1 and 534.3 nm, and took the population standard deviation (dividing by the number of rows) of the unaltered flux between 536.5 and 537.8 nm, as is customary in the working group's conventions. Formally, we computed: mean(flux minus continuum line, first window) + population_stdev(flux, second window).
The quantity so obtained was 3.3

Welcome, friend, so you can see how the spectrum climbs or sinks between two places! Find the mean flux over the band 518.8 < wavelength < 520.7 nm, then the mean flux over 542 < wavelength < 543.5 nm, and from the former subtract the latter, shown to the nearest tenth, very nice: -4.0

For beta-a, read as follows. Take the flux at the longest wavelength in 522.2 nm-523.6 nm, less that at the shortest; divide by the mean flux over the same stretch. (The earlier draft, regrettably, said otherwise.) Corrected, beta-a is -0.14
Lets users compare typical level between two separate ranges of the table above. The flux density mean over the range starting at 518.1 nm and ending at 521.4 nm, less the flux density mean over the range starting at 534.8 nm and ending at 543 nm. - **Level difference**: -4.1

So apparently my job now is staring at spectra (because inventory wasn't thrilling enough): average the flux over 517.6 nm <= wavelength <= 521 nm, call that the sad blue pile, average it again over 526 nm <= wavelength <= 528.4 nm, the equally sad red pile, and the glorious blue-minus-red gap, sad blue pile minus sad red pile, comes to -1.2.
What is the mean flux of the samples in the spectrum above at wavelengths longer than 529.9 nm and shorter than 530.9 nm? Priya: 32.3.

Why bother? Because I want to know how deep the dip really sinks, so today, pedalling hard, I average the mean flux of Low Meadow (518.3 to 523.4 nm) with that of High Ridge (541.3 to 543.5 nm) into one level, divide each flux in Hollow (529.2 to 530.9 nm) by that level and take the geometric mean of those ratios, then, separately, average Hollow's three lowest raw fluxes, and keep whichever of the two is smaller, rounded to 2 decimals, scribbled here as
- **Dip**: 1.08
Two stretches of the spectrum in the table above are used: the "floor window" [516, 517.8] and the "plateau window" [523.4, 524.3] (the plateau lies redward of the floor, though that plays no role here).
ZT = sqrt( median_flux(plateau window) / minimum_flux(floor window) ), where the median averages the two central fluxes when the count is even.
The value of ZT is 1.16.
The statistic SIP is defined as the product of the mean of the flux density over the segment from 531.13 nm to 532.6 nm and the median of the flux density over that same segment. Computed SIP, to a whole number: 992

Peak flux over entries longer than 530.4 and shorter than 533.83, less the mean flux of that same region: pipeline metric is 3.1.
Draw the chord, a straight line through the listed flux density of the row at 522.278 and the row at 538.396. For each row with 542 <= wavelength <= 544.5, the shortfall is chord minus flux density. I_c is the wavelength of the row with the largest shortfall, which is 543.878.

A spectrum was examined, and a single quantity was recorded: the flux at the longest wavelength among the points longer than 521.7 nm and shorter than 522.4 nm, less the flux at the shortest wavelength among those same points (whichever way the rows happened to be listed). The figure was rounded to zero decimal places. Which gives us -1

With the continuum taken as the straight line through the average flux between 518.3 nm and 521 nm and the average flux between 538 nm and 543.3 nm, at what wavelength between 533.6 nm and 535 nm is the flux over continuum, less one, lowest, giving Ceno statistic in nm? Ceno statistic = 534.936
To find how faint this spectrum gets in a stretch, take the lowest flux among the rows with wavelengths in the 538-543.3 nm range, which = 25.78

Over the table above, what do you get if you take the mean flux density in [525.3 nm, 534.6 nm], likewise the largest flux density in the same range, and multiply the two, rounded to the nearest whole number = 1008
